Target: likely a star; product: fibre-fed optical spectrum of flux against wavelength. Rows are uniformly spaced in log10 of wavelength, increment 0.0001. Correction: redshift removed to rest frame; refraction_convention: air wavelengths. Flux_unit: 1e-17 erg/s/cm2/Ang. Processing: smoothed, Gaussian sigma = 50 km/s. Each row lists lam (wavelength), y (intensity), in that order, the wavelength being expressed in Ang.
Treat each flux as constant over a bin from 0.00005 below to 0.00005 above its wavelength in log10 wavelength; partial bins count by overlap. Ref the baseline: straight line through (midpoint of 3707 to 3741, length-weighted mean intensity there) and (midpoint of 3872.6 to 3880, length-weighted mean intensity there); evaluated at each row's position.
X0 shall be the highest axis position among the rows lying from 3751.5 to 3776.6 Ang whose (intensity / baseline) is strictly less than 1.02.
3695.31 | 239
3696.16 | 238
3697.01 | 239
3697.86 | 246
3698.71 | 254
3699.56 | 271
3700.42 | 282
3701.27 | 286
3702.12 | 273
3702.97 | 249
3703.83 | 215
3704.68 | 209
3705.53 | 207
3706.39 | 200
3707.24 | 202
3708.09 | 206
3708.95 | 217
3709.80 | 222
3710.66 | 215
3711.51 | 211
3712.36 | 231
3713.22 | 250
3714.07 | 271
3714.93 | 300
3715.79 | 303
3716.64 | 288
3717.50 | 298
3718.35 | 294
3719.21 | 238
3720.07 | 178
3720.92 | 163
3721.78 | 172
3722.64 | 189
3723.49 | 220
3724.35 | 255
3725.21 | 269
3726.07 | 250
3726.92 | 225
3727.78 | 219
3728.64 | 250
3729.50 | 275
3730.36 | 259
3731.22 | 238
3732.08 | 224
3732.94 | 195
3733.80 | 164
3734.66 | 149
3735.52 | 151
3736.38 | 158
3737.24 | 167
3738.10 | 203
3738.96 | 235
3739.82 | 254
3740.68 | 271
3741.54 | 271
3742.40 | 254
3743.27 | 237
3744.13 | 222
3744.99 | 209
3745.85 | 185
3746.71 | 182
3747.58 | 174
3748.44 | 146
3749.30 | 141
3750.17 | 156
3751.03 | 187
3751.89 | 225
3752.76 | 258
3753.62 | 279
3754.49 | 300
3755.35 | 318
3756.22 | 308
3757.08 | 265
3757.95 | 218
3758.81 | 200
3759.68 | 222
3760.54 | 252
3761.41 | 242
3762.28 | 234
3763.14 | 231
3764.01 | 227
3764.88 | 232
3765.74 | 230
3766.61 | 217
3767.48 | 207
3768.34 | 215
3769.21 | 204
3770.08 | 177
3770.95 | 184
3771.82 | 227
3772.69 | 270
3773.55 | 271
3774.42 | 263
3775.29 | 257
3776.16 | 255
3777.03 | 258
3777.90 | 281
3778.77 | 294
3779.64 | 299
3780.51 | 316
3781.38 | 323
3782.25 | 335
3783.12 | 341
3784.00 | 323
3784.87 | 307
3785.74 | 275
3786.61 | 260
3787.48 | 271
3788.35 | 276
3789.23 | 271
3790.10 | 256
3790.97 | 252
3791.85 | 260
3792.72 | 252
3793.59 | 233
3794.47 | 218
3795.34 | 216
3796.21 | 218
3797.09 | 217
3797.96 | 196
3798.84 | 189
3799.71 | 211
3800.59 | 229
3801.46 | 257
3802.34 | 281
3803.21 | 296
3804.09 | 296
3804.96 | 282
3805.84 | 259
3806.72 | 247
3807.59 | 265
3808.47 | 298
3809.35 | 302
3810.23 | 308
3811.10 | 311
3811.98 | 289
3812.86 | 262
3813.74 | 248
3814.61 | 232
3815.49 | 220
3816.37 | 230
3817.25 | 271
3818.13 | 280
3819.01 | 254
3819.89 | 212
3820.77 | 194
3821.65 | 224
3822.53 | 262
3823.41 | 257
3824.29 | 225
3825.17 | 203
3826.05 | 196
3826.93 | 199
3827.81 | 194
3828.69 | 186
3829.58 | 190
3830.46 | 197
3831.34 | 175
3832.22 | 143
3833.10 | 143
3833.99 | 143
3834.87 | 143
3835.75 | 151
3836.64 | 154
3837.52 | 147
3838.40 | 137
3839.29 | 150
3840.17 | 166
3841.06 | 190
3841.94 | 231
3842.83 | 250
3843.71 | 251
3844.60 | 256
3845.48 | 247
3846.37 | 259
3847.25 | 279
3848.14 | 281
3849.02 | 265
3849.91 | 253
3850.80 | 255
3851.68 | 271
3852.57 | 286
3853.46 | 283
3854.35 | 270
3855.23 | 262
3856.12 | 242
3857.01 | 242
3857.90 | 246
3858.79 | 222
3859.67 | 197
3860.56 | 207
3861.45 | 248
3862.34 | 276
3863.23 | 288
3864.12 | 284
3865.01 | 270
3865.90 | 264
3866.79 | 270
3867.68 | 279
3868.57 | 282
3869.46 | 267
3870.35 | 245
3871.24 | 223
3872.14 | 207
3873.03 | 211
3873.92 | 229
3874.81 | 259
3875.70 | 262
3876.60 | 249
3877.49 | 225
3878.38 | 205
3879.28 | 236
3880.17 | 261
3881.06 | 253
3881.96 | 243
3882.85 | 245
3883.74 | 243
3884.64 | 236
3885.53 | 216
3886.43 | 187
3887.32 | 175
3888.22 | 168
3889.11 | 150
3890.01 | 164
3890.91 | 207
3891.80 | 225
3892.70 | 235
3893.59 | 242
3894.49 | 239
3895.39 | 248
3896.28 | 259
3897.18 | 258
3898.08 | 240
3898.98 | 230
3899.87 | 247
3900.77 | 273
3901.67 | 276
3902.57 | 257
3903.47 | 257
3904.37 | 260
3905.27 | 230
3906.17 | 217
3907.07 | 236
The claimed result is 3771.82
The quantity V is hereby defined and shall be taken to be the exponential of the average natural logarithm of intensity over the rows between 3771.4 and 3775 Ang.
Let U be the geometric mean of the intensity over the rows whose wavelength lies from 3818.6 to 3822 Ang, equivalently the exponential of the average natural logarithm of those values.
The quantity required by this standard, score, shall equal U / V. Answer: 0.86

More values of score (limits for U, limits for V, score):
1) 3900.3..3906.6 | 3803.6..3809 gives 0.92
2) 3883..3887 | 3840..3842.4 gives 1.13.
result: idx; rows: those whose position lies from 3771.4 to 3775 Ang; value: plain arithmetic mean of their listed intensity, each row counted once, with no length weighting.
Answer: 258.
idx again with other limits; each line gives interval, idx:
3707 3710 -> 212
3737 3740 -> 215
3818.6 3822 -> 221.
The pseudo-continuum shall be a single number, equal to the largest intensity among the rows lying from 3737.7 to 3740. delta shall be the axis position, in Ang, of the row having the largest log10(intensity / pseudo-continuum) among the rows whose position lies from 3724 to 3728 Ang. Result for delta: 3725.21 Ang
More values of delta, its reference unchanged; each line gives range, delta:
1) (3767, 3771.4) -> 3768.34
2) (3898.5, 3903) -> 3901.67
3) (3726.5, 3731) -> 3729.50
